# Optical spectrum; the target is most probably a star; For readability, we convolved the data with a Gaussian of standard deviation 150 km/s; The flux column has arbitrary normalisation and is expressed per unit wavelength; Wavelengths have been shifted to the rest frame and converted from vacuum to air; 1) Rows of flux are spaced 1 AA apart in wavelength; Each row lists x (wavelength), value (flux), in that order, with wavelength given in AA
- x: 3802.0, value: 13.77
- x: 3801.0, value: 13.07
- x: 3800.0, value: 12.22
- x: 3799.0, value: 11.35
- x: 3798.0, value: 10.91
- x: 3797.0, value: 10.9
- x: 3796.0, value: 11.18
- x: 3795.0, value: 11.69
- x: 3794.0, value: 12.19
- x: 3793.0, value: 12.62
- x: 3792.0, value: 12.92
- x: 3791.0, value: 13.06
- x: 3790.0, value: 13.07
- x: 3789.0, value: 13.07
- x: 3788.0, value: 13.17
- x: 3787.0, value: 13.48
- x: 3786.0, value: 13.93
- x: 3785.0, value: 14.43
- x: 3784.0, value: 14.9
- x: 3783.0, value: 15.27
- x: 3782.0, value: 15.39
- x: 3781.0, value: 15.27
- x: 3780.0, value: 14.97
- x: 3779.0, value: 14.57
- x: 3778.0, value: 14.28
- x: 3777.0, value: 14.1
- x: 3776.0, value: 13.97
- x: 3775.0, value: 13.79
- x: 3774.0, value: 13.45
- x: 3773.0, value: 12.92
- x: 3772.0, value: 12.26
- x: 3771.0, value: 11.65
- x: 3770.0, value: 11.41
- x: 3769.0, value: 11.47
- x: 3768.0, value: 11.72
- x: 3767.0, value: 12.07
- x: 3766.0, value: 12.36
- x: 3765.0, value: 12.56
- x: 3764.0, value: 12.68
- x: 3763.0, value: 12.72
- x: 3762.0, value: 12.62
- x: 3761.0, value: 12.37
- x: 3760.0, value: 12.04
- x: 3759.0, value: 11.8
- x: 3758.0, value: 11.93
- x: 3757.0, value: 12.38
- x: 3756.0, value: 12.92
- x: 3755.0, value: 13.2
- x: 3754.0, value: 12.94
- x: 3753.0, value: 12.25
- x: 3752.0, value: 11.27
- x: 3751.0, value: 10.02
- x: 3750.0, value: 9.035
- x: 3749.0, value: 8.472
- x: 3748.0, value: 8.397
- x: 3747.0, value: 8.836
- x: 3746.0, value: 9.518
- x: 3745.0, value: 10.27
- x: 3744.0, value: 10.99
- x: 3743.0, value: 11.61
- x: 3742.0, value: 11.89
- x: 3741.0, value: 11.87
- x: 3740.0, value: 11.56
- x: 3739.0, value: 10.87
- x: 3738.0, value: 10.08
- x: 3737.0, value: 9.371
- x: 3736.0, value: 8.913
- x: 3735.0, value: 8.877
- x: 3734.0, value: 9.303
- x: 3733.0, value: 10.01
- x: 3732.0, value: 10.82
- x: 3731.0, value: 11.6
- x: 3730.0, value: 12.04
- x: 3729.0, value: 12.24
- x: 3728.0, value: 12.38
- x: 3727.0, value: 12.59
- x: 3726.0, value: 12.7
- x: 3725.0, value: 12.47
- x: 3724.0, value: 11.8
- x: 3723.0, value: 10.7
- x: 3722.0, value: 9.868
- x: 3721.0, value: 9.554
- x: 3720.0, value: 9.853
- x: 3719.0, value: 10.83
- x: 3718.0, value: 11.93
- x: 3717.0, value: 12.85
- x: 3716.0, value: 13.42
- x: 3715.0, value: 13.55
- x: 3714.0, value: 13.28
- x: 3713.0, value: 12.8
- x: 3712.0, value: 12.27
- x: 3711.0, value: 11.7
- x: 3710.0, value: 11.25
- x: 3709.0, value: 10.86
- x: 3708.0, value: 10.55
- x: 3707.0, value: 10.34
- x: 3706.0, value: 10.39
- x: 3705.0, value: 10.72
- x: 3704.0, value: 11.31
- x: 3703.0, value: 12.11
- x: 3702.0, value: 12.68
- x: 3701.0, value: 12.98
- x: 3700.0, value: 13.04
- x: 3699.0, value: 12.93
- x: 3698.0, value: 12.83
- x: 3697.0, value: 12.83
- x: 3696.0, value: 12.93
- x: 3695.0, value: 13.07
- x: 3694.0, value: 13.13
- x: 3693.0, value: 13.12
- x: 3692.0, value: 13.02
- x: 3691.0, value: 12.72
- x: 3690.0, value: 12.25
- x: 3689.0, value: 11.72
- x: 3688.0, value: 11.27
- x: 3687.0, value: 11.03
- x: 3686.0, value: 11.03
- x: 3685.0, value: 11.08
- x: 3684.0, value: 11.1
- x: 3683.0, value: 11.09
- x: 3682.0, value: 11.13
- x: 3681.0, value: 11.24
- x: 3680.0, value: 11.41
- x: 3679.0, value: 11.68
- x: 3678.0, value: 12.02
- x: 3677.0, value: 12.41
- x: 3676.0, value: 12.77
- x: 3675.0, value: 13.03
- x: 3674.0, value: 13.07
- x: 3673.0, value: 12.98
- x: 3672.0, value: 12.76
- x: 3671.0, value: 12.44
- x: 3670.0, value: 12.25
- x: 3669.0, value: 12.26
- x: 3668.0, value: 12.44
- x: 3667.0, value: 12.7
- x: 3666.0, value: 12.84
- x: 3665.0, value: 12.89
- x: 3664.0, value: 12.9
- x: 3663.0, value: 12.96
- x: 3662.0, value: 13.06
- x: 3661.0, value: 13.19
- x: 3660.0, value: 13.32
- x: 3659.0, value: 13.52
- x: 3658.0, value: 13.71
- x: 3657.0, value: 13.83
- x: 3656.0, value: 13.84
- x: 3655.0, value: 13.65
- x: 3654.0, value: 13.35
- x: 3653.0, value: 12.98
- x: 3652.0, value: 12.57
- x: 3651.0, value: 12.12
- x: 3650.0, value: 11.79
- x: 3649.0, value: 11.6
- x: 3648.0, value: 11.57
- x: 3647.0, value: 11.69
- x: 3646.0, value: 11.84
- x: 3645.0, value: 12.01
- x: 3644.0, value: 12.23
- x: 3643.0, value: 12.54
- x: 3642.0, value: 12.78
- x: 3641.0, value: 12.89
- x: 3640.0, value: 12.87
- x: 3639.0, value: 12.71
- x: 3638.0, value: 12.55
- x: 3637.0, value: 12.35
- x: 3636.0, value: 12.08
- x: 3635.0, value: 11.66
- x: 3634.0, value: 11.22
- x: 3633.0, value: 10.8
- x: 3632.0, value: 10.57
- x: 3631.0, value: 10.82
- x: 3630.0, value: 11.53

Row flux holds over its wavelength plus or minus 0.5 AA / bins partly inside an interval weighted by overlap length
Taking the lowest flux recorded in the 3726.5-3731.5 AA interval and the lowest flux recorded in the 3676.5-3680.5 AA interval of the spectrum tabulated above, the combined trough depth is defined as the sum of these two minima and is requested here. 23.0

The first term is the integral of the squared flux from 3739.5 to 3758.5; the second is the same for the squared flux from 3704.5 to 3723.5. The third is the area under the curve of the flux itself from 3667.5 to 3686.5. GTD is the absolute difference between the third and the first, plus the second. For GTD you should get 4625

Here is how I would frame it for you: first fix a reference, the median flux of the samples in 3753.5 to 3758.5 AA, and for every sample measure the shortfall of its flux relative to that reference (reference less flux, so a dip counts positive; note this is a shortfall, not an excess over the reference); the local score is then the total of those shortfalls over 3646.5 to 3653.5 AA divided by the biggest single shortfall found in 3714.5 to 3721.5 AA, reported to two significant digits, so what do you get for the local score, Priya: 1.8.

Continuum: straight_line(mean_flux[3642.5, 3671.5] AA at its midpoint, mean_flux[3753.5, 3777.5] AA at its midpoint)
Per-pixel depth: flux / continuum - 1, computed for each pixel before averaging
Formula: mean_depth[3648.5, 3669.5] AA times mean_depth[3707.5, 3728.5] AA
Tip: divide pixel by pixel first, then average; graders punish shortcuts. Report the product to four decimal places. -0.0013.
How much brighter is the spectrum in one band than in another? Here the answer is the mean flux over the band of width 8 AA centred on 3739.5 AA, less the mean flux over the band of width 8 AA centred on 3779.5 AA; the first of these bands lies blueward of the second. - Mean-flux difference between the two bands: -4.0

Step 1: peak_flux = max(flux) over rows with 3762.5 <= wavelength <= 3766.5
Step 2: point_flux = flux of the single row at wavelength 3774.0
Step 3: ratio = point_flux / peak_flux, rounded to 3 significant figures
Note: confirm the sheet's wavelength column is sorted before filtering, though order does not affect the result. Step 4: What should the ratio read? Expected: 1.06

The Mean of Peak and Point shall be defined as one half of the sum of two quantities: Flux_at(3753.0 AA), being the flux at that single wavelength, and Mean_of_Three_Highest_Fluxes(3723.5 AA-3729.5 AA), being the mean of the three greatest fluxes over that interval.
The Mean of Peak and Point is 12.4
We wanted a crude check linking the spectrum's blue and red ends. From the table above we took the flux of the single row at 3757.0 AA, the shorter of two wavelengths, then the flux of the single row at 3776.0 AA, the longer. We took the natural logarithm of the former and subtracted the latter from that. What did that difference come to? -11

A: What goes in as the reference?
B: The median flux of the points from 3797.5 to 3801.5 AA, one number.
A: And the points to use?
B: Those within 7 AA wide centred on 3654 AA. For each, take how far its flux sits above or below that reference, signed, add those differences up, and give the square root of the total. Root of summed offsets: 3.1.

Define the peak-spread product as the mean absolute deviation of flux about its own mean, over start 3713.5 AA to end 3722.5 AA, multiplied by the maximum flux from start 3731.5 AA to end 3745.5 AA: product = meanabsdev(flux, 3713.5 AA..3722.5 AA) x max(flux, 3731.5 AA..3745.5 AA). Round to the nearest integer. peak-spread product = 17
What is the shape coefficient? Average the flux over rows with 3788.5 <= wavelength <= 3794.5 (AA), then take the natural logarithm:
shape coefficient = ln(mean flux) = 2.55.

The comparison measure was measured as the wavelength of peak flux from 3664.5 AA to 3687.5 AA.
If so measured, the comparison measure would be 3674.0 AA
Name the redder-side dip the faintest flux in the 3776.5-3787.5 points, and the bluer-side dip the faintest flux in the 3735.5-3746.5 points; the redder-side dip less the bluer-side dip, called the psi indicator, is 4.6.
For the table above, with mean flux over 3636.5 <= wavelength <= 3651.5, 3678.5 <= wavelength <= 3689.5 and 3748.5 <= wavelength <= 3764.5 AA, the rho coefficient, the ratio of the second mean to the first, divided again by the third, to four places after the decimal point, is 0.0780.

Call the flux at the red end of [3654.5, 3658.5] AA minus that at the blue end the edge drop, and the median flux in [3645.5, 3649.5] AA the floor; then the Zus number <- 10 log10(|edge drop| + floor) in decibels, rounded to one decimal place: 10.7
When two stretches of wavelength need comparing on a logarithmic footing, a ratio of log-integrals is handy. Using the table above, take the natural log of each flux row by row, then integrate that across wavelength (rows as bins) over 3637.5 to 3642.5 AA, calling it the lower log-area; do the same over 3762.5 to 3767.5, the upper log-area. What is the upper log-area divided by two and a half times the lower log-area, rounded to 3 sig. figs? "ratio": 0.396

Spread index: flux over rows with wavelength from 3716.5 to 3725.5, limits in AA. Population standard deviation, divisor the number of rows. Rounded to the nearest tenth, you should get 1.1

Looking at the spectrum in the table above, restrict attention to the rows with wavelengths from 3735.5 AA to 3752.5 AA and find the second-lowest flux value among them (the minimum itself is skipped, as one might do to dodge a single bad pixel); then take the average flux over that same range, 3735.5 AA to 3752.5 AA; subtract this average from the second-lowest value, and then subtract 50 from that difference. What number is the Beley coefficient -51.7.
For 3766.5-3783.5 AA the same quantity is -52.0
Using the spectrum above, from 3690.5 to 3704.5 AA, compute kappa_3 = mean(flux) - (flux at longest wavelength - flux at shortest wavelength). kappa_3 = 14.2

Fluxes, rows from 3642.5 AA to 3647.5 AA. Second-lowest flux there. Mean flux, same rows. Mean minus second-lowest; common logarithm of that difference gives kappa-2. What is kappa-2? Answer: -0.7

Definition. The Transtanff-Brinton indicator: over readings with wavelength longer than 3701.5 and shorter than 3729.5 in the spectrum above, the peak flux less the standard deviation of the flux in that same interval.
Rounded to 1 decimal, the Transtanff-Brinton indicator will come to 12.4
